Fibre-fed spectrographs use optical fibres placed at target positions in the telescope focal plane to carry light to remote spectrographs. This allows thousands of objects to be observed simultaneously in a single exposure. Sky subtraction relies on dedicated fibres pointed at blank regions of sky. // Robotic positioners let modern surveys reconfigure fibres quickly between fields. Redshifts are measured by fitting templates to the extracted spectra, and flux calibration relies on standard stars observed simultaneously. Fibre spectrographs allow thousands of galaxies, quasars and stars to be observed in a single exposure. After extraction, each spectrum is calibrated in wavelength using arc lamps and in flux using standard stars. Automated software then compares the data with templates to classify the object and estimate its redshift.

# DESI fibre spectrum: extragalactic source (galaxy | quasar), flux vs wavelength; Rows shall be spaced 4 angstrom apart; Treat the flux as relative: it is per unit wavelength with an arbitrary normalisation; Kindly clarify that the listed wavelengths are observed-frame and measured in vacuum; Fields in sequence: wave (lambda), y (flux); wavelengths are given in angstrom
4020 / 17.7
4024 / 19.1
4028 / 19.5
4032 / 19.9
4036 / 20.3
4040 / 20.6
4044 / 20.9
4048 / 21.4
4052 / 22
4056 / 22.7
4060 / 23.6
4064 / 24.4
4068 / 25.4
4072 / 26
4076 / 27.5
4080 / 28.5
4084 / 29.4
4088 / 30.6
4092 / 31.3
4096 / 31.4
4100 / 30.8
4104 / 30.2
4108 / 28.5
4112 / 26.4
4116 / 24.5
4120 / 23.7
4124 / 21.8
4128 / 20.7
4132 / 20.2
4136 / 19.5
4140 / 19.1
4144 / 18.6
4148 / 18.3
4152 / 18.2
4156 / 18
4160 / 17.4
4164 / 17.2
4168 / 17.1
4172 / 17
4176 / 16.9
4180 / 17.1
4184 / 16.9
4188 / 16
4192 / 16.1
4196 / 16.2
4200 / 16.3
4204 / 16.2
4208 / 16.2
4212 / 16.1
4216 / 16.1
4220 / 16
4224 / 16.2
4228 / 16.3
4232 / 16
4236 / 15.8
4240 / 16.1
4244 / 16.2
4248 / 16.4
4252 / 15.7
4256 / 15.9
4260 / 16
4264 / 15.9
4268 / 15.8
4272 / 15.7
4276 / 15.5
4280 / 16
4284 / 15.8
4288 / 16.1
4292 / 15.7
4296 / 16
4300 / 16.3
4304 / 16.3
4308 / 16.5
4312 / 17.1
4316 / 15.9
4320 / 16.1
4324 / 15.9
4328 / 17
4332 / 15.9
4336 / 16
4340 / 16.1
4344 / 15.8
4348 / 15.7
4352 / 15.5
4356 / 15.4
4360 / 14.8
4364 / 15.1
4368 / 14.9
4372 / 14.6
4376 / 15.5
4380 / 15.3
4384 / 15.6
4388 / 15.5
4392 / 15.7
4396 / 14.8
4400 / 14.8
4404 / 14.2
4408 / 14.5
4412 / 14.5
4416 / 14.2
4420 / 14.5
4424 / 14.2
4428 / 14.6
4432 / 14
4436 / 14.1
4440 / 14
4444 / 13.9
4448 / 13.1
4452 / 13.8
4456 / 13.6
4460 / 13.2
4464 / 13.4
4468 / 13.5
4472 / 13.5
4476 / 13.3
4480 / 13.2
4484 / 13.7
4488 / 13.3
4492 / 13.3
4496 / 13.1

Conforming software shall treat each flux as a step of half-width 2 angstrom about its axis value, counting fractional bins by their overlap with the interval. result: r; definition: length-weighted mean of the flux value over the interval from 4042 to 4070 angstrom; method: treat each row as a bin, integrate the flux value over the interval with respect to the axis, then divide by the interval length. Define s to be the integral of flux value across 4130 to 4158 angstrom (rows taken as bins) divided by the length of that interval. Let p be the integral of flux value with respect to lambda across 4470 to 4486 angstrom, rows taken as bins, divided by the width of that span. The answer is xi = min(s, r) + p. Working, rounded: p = 13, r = 22.9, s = 18.8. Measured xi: 32.3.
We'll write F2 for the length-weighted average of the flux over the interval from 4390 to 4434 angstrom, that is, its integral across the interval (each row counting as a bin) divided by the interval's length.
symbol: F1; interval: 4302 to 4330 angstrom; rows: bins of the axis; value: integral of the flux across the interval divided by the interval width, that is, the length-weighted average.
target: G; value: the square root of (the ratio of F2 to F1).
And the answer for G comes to 0.94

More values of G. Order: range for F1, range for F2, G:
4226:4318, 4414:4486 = 0.93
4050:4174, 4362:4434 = 0.79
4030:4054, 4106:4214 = 0.95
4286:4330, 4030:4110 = 1.26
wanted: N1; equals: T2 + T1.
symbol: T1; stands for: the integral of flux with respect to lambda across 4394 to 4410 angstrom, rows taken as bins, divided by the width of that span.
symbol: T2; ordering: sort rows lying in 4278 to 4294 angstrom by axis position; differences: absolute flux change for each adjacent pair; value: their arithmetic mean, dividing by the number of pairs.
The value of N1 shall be 15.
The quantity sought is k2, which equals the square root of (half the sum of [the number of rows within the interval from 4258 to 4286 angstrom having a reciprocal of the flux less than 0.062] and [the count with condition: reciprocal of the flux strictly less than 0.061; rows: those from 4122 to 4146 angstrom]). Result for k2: 1.7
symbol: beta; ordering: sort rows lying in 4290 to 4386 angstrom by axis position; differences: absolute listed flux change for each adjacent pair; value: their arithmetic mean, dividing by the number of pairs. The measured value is 0.39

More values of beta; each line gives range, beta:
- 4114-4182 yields 0.49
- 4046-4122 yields 0.98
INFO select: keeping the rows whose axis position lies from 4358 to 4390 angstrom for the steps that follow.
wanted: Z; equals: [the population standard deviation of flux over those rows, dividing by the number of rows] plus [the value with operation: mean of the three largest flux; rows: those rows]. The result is 15.9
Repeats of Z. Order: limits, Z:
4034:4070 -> 26.2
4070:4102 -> 33.0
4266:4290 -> 16.2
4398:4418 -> 14.8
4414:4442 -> 14.7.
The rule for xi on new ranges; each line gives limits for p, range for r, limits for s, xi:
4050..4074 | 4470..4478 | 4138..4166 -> 37.4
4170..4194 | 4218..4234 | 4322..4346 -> 32.8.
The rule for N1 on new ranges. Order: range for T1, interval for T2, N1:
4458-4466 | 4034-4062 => 14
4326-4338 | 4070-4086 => 17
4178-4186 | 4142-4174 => 17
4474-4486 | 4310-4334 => 14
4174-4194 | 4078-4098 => 17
